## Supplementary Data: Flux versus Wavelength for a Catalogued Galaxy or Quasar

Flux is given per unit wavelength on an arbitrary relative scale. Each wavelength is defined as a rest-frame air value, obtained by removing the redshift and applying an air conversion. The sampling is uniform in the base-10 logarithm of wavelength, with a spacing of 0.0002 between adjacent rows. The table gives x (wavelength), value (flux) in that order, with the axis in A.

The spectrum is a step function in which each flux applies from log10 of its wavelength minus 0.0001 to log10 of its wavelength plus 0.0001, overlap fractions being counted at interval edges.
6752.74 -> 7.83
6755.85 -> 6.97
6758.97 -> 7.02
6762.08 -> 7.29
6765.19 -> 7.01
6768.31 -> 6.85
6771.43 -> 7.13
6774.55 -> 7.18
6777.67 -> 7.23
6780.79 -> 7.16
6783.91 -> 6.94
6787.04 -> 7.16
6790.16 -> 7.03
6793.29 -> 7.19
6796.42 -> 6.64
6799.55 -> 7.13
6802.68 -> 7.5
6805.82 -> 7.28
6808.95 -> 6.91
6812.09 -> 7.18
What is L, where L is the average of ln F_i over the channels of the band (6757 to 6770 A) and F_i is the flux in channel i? 1.95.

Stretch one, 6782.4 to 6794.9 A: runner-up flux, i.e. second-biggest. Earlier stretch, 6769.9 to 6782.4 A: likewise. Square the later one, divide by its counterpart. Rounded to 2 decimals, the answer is 7.14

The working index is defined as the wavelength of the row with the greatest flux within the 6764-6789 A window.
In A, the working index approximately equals 6777.67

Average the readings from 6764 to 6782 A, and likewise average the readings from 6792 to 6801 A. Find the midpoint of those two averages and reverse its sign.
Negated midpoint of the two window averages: -7.04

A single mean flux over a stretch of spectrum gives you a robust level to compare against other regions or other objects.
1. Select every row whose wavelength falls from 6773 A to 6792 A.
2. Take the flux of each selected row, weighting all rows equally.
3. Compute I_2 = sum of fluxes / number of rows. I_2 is 7.12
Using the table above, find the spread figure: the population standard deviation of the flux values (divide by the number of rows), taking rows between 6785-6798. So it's 0.22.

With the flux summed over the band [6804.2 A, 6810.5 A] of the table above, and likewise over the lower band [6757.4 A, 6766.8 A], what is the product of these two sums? 303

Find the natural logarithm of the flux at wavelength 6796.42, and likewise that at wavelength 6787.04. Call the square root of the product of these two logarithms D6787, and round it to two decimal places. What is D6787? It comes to 1.93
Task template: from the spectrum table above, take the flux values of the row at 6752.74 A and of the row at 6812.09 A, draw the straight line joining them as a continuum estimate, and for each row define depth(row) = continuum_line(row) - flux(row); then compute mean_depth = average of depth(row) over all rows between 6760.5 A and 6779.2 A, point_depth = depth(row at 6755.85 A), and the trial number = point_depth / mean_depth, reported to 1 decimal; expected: 1.6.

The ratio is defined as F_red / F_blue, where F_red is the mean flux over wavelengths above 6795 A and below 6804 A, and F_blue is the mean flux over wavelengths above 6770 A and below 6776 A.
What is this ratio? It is 0.991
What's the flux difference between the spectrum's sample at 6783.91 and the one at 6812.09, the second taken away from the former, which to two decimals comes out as -0.24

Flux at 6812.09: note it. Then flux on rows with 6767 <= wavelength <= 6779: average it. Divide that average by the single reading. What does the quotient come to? 0.989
